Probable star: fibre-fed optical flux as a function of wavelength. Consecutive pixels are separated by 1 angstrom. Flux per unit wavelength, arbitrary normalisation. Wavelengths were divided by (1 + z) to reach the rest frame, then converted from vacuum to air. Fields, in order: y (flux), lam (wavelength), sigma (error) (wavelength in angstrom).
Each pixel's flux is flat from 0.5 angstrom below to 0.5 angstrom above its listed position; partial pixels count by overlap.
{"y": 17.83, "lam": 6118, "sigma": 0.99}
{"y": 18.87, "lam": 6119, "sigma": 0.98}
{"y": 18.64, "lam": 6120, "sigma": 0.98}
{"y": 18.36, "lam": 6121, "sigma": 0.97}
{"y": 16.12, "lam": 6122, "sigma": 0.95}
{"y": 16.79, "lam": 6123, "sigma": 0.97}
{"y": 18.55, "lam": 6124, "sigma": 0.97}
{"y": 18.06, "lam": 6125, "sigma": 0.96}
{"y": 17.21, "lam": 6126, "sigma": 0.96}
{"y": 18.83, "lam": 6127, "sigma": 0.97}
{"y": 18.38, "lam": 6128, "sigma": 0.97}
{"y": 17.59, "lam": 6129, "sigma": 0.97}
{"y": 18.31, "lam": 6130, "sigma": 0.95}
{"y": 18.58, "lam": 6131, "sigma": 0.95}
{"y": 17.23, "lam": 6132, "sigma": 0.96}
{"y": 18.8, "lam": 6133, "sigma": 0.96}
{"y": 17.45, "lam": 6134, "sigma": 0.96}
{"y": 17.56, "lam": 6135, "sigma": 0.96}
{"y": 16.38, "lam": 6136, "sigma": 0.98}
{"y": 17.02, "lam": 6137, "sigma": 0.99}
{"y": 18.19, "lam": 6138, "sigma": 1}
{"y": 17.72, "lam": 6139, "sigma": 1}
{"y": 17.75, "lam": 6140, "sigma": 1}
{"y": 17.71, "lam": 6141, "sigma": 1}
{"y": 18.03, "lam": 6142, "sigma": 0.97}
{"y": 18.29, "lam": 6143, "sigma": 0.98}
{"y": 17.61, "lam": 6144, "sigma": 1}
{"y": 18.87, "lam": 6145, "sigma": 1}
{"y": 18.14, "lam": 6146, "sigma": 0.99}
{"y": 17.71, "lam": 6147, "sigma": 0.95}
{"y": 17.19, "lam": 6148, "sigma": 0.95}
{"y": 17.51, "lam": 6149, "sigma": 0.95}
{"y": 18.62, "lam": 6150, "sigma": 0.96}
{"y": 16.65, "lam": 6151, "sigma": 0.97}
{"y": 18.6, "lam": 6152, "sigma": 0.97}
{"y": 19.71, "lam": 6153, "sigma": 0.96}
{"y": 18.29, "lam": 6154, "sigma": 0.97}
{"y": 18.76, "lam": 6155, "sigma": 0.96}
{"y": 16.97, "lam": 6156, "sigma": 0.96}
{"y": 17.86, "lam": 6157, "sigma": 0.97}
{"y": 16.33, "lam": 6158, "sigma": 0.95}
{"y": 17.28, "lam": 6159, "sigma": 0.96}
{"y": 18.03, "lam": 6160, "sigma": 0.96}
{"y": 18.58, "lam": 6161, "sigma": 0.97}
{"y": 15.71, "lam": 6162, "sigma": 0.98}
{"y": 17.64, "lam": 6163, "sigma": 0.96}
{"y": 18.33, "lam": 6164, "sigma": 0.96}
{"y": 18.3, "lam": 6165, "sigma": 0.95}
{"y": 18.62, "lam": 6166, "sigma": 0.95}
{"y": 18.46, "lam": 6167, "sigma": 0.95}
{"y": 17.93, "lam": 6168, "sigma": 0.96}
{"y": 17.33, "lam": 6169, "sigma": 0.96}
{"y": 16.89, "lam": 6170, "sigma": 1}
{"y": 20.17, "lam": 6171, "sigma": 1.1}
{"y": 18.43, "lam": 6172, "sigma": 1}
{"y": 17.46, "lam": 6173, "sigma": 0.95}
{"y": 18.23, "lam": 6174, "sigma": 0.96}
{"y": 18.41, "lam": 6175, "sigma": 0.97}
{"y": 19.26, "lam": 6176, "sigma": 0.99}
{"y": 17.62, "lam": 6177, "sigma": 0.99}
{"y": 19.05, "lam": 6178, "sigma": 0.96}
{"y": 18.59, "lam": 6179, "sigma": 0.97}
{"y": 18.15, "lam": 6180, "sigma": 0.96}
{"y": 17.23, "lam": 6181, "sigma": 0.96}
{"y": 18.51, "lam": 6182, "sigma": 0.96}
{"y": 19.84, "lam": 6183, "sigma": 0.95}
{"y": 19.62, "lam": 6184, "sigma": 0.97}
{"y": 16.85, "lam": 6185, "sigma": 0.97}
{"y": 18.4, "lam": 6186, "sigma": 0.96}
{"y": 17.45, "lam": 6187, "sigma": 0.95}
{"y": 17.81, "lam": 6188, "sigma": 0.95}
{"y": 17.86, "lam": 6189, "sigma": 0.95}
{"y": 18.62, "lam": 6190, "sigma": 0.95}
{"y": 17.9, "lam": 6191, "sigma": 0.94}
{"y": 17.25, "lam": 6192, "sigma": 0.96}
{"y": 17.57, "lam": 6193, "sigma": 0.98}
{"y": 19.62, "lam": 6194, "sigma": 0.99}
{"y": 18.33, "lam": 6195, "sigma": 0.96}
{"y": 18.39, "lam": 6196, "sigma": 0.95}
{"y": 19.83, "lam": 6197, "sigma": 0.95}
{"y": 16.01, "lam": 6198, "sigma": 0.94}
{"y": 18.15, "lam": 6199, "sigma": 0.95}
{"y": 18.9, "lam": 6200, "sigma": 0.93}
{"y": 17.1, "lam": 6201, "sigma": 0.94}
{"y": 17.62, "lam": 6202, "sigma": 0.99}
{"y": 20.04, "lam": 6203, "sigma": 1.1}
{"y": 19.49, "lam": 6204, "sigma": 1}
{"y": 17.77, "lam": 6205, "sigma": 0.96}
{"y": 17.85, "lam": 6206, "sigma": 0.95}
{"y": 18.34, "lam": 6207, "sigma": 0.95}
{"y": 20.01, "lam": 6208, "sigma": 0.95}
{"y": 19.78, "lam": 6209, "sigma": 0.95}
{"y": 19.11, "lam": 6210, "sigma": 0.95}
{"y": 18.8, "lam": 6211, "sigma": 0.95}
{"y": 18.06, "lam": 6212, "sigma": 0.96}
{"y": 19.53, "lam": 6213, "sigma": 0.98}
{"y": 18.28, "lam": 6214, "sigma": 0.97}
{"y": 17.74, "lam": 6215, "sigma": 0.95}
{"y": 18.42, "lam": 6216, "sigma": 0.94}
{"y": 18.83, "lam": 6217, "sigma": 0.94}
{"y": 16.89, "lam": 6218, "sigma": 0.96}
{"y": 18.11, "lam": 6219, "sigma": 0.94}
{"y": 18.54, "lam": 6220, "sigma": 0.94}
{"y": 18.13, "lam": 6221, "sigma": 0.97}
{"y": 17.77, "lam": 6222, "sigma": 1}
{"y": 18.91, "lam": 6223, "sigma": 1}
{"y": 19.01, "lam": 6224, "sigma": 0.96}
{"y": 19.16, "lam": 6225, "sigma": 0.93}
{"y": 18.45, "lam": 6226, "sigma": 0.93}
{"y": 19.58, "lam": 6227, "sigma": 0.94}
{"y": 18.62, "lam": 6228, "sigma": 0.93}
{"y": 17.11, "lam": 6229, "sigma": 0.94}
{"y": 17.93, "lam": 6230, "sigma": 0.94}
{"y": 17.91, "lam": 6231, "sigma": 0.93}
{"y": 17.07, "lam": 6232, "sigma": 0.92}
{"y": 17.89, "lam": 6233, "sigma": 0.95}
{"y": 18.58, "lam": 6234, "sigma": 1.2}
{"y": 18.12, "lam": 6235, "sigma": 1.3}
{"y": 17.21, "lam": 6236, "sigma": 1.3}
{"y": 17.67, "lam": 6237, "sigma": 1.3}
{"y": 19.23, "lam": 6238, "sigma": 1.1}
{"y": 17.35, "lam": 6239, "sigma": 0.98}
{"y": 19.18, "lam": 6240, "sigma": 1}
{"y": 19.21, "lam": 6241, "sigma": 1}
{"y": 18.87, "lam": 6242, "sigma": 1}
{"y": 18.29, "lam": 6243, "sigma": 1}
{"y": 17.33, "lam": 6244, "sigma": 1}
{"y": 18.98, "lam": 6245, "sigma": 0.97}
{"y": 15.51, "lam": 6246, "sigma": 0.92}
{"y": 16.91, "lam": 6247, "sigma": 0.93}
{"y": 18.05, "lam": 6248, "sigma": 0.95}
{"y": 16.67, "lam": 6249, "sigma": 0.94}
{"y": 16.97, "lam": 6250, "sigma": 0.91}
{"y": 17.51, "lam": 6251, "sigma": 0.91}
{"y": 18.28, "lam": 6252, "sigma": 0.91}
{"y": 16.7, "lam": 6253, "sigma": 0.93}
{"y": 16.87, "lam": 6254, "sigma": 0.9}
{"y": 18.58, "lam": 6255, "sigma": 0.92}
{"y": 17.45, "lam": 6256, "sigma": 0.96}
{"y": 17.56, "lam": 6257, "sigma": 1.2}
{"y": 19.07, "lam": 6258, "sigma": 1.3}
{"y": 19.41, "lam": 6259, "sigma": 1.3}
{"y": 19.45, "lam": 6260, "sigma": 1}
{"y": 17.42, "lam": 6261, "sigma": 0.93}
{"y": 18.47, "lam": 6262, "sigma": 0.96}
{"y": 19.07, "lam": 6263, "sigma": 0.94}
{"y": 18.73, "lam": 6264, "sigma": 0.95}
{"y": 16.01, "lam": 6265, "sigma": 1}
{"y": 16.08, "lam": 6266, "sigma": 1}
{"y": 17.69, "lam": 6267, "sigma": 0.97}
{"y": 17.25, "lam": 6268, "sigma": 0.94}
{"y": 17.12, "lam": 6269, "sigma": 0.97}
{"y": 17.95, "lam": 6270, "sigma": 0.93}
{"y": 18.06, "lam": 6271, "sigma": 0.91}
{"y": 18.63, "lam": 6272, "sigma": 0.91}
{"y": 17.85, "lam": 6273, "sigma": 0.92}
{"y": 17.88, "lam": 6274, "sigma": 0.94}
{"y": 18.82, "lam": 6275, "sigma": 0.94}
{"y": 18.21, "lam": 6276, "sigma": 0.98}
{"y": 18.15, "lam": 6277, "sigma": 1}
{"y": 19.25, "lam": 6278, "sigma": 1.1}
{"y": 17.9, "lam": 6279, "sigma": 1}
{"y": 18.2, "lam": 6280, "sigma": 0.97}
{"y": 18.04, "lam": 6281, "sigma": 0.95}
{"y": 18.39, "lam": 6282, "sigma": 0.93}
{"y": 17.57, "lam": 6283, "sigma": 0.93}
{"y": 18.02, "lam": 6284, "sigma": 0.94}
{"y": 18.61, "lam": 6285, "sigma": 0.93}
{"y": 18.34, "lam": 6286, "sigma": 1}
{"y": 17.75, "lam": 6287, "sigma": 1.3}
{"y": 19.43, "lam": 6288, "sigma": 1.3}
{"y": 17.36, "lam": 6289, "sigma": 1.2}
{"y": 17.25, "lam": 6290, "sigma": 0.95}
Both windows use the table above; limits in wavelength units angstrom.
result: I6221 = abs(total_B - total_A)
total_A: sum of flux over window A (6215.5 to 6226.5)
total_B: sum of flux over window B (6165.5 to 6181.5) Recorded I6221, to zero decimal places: 90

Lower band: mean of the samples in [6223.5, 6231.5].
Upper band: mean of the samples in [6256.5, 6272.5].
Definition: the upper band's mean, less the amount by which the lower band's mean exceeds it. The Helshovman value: 17.5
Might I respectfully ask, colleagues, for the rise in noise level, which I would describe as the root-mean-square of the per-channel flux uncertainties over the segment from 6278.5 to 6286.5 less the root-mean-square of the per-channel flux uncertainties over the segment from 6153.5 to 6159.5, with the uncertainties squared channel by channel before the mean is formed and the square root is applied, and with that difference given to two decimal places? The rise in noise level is -0.01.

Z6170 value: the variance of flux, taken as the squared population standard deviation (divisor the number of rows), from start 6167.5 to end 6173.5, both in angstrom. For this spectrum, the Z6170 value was 1.1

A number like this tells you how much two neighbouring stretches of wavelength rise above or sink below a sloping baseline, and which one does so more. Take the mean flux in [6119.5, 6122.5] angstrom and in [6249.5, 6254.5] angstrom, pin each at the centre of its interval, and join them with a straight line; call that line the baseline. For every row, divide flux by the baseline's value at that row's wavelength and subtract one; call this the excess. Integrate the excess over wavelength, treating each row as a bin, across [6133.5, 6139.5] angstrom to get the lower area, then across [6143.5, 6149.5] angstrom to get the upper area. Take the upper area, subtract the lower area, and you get 0.17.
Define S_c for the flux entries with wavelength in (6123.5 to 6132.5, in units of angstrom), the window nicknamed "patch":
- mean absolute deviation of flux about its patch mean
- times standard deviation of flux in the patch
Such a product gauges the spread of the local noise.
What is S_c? 0.3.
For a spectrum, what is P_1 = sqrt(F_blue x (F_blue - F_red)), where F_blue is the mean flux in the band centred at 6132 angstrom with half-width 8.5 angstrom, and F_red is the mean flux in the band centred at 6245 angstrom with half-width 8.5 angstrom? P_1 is 1.0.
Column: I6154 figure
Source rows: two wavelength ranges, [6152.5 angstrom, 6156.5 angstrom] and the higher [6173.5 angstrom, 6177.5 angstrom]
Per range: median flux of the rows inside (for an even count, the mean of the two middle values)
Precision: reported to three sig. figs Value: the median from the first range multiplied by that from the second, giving 339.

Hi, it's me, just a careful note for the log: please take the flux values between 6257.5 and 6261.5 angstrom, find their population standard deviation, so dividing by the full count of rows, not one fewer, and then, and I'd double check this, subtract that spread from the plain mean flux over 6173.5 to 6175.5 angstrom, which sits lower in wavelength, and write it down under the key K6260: 17.5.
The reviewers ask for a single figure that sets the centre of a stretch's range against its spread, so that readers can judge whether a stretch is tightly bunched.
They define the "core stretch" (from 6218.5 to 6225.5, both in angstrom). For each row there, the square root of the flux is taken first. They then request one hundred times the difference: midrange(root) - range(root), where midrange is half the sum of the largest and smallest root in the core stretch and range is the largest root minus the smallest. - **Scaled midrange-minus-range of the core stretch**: 413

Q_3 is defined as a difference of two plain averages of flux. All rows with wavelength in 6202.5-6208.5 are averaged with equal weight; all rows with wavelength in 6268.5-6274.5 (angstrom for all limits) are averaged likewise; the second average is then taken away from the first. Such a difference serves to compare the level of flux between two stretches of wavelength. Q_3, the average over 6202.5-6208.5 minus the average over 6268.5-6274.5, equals 1.0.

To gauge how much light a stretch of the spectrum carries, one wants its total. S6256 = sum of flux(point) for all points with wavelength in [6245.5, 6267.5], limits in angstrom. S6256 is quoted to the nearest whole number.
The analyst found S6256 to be 388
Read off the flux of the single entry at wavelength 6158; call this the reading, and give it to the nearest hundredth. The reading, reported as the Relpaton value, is 16.33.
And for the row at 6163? 17.64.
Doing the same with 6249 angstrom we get 16.67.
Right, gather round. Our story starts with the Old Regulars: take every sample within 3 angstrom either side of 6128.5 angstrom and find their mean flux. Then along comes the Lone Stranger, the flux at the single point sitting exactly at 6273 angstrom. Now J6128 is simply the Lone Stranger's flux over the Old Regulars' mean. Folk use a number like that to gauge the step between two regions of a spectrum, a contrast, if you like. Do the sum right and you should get 0.983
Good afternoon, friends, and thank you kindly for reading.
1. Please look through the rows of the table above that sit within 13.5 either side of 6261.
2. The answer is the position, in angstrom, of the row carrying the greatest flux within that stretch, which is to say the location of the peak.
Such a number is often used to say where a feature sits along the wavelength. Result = 6260 angstrom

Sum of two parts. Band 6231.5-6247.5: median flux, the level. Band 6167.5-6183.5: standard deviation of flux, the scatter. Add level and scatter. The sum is 18.9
